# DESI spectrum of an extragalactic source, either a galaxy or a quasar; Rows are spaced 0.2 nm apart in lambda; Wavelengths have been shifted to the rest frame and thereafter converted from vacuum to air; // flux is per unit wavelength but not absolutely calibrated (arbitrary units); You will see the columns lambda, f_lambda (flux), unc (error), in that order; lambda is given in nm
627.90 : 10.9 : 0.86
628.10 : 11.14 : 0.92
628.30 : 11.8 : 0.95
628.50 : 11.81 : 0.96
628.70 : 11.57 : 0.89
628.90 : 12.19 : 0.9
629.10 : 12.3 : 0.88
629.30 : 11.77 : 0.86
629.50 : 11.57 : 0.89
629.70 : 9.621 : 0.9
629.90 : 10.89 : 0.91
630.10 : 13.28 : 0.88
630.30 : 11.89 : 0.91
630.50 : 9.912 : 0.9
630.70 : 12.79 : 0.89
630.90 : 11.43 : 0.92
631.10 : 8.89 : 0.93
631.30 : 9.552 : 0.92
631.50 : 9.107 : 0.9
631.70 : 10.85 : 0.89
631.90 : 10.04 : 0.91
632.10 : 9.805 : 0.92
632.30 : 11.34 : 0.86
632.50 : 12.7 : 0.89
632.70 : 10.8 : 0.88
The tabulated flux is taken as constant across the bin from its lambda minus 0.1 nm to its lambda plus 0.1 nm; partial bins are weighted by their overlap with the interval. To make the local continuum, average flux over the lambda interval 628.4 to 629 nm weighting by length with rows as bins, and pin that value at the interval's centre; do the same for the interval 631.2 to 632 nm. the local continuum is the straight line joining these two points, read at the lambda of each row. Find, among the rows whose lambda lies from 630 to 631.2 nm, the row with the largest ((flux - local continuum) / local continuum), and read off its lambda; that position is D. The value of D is 630.70 nm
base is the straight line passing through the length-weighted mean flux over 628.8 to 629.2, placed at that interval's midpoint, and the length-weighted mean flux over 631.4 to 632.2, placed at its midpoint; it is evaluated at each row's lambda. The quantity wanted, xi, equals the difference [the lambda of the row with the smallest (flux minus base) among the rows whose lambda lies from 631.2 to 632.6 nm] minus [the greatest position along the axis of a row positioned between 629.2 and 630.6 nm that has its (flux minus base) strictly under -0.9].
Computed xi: 1.00 nm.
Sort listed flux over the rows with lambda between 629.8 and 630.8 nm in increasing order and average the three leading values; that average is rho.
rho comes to 10.9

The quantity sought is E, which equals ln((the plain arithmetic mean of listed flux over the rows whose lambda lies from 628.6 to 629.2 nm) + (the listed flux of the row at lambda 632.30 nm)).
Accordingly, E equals 3.15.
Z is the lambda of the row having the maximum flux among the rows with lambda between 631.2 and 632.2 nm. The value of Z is 631.70 nm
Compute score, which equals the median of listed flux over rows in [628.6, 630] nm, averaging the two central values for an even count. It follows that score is 11.6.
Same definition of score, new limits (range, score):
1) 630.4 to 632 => 10.0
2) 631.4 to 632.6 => 10.4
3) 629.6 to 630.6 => 10.9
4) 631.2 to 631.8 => 9.6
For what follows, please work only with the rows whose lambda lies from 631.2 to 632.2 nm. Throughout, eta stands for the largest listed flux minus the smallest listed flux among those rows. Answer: 1.7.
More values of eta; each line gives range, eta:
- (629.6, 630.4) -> 3.7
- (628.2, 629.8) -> 2.7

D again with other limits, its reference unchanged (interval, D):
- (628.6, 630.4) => 630.10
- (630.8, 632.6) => 632.50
